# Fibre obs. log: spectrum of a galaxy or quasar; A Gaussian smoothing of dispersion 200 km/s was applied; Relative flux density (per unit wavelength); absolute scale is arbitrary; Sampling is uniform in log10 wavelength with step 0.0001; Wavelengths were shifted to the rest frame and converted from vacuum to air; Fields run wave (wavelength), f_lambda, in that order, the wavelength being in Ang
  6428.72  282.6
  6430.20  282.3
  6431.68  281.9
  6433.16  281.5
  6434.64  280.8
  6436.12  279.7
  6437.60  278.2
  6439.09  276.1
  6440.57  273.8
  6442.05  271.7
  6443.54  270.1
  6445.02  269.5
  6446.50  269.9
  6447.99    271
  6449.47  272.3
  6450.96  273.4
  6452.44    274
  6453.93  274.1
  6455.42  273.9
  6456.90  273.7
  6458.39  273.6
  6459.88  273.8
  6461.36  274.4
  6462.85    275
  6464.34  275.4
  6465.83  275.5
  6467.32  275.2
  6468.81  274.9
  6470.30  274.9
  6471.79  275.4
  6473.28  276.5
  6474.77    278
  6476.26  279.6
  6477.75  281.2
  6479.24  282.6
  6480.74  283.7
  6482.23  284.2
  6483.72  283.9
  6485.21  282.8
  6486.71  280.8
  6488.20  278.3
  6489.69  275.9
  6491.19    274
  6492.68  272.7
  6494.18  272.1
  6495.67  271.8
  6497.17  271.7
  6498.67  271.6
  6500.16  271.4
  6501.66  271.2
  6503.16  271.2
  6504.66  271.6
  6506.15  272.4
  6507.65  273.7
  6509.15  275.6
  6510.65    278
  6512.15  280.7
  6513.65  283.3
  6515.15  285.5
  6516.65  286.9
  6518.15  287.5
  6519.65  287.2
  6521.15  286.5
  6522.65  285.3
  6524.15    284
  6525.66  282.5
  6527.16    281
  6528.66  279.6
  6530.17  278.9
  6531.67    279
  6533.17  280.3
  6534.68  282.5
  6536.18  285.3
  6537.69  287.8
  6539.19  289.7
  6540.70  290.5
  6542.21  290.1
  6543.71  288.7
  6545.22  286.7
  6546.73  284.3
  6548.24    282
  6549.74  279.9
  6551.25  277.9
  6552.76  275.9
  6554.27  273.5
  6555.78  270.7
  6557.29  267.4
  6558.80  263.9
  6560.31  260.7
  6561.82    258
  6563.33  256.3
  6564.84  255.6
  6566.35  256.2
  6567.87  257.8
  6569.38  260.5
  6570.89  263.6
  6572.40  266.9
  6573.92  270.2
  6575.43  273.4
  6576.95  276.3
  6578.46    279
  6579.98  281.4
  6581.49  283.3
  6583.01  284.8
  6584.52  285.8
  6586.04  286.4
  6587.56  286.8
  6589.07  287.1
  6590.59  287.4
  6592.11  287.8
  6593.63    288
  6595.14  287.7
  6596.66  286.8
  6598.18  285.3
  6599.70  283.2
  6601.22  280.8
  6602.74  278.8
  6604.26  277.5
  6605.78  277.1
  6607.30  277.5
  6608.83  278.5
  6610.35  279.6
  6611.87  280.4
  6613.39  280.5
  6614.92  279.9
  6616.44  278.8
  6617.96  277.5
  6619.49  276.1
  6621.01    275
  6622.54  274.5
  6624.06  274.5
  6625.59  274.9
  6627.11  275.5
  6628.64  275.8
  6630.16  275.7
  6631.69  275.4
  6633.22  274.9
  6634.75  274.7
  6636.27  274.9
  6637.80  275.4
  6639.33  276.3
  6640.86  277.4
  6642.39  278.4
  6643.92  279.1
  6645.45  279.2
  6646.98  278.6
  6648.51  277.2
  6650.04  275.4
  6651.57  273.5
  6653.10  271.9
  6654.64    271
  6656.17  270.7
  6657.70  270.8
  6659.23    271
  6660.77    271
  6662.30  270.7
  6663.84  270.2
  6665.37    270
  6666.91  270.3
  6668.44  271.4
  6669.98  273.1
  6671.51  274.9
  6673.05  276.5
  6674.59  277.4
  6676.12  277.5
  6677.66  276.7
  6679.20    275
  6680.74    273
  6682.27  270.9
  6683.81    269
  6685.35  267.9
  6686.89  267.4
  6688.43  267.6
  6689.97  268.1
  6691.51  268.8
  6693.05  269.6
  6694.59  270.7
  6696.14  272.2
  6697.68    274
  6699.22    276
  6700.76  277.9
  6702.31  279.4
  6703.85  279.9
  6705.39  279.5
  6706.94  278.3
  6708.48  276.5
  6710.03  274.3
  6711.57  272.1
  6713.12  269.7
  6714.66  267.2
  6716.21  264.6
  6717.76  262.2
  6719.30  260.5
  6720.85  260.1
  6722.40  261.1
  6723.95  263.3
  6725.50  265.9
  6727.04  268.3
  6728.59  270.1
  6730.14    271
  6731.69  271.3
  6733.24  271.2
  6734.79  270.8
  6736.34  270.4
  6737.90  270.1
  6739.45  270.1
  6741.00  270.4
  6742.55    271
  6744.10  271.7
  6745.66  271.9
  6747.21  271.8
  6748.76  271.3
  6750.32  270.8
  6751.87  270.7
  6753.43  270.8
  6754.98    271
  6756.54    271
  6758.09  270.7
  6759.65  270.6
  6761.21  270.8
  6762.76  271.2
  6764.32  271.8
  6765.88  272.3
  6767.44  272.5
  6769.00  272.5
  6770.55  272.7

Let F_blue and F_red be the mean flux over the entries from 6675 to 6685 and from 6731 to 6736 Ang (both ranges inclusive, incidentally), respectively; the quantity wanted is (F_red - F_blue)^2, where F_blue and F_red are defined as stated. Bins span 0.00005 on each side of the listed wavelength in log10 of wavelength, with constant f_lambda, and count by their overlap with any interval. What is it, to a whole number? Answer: 7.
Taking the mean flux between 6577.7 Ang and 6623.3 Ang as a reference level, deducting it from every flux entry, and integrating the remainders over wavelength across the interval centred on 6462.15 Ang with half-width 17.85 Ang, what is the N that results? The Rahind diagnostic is -245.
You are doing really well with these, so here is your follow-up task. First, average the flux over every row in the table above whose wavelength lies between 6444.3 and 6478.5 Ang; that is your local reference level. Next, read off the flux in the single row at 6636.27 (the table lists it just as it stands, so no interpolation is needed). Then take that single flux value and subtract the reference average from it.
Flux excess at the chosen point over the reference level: 0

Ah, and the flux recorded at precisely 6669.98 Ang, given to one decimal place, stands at 273.1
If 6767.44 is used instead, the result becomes 272.5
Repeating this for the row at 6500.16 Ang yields 271.4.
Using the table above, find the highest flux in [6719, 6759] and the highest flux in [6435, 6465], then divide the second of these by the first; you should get 1.03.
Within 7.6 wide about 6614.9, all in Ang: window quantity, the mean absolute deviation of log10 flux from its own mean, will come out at 0.0016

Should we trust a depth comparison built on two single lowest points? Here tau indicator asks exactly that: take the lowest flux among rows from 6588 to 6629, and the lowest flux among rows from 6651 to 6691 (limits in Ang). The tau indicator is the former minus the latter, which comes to 7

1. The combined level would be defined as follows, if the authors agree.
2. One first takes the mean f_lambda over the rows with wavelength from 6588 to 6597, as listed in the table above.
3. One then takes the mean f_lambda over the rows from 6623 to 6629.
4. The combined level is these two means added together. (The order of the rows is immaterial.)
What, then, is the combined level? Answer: 563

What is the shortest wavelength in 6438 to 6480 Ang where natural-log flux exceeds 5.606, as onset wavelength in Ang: 6439.09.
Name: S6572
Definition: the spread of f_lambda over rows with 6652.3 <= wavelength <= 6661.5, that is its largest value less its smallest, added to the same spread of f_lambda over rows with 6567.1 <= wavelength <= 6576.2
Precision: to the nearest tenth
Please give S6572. 16.8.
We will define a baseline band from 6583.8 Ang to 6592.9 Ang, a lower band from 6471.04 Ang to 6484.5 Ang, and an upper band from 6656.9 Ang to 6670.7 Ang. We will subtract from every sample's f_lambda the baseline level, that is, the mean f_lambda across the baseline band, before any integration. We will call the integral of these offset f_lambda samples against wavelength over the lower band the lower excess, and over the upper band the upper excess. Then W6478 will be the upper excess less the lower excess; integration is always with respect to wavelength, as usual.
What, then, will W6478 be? -135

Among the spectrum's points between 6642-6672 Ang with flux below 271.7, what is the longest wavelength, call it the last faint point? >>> 6668.44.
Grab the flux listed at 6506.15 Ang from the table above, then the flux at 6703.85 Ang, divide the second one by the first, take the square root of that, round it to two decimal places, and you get 1.01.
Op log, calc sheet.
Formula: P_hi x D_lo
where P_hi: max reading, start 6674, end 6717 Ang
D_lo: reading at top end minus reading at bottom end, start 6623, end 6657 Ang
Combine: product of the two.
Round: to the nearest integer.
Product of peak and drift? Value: -1064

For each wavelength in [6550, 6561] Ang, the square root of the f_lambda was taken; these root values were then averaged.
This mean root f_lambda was 16.4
